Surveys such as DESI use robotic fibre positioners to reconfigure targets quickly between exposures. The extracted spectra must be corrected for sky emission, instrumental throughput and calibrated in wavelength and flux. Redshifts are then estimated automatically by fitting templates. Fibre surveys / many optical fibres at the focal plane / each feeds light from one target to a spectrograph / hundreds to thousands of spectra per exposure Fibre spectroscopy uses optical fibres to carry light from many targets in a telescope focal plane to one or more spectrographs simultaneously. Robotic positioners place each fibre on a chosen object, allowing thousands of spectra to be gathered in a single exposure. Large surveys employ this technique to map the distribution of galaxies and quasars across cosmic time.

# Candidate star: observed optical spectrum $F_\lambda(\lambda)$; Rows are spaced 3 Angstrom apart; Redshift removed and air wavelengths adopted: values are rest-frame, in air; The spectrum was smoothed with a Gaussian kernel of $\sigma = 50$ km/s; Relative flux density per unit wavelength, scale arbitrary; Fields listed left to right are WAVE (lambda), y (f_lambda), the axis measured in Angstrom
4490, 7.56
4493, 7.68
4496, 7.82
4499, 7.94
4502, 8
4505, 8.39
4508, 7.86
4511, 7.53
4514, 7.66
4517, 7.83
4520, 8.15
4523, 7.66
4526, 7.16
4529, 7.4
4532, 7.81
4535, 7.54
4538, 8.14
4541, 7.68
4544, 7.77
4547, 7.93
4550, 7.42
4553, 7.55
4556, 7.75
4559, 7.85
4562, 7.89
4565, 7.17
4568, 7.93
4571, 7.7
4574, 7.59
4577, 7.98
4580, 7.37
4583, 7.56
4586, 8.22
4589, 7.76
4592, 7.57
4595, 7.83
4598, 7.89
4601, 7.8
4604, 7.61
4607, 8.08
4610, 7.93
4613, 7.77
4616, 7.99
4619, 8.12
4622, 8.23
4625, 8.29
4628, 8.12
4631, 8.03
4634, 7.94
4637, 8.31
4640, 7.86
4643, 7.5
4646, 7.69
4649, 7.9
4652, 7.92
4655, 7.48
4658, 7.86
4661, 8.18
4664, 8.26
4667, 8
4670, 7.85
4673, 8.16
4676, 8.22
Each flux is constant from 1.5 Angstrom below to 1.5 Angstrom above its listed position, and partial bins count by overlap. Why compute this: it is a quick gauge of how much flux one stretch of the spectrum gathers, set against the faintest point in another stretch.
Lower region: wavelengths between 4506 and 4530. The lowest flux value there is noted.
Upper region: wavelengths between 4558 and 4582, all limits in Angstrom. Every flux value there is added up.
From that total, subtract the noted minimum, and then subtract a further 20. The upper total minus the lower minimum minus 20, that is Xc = 34.3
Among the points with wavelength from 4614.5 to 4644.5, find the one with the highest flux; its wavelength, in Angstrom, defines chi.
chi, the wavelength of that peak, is 4637 Angstrom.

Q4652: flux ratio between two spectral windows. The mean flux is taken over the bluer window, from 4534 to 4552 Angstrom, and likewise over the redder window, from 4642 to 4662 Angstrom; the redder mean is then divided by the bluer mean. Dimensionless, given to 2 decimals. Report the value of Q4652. 1.01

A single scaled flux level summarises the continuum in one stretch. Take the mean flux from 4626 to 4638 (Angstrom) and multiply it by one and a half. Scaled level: 12.15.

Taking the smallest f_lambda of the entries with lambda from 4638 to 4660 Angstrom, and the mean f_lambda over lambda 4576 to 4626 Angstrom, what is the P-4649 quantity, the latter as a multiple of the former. 1.05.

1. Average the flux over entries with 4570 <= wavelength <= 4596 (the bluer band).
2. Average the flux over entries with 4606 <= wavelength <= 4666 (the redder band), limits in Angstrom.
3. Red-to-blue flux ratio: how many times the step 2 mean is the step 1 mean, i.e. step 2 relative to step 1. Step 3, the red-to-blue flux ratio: 1.031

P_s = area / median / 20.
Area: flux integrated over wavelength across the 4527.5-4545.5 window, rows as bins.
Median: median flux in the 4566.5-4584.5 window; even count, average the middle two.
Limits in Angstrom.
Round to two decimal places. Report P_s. 0.91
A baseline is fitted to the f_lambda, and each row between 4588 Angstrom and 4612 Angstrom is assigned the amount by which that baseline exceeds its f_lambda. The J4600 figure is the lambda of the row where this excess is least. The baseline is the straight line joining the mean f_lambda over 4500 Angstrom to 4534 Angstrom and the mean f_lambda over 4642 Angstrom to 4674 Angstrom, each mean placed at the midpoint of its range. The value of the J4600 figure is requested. 4607 Angstrom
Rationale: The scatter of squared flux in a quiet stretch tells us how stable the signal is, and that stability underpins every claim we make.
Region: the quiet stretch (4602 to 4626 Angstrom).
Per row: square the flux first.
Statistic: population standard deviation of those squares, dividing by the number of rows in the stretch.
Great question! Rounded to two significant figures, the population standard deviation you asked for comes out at 3.4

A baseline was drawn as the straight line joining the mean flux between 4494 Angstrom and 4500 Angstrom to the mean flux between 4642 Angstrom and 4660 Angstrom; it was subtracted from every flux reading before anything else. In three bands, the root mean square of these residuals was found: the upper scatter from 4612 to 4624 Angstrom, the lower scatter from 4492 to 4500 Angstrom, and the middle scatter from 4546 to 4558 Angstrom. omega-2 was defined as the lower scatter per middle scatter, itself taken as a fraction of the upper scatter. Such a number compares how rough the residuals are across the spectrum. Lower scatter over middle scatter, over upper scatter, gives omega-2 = 2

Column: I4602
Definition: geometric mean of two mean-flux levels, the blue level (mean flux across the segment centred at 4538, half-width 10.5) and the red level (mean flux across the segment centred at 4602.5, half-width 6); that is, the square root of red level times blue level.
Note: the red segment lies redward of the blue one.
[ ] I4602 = 7.80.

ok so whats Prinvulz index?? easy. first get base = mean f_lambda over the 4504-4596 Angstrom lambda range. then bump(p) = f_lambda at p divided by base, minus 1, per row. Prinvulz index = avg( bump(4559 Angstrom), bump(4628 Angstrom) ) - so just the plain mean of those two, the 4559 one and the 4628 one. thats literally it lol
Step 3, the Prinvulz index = 0.033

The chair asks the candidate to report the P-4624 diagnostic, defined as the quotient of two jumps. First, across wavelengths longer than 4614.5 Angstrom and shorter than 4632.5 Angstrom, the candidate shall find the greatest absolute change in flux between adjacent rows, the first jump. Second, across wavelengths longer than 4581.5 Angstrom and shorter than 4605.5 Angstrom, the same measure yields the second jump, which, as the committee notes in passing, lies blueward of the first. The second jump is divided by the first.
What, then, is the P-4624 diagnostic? 3.88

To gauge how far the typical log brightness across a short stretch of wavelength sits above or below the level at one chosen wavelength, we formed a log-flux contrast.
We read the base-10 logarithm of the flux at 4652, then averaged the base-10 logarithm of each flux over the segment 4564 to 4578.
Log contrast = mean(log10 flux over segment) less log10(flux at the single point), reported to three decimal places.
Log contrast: -0.014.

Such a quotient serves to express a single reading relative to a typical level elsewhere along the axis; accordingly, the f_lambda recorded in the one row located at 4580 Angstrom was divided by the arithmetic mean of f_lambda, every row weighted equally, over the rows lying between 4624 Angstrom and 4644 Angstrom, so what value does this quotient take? 0.92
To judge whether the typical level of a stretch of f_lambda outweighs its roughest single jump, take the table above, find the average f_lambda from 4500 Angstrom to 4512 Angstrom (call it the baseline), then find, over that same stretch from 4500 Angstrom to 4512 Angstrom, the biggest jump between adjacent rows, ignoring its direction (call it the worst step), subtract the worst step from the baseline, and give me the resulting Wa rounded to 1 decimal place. 7.4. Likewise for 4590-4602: 7.5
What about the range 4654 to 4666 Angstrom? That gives 7.6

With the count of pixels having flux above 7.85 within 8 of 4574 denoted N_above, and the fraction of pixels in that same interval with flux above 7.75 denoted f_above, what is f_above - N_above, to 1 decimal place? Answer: -1.6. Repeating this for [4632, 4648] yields -2.4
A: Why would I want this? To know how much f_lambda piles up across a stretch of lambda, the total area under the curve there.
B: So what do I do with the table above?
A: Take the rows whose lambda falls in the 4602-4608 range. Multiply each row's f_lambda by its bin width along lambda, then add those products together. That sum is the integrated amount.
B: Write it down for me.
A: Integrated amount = 47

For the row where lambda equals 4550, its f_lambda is 7.42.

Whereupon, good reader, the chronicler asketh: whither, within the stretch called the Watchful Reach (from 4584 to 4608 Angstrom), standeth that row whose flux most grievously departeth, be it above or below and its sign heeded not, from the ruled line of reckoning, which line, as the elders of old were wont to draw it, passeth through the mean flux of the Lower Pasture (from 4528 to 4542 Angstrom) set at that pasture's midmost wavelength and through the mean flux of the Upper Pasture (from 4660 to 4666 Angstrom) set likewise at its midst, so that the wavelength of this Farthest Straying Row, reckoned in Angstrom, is 4604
